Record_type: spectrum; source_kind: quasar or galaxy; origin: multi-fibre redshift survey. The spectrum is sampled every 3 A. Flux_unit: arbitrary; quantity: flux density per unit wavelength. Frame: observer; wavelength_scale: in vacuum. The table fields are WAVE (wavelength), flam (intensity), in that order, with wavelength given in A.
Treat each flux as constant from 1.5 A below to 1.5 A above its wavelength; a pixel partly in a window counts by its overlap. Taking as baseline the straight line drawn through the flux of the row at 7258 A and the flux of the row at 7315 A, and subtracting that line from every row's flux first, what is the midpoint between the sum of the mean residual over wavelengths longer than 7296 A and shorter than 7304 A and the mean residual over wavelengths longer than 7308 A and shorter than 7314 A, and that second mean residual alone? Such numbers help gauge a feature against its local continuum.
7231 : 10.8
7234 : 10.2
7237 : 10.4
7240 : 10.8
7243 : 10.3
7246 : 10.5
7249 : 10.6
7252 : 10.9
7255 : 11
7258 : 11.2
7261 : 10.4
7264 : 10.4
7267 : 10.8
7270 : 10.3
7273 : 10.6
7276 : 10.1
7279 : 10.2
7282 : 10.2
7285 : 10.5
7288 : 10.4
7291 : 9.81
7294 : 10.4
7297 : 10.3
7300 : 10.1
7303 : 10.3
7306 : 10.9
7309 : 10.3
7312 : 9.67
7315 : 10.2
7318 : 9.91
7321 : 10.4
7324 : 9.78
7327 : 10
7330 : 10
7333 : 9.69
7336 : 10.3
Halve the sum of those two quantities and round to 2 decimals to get -0.41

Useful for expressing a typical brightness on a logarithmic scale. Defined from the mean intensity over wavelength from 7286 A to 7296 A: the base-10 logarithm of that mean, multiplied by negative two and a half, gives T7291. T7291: -2.52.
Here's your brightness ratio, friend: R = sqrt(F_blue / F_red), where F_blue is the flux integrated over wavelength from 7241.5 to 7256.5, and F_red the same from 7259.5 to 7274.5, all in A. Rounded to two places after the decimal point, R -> 1.01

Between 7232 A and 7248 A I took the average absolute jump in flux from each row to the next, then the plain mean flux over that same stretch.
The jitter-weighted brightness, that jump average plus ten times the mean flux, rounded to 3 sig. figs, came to 105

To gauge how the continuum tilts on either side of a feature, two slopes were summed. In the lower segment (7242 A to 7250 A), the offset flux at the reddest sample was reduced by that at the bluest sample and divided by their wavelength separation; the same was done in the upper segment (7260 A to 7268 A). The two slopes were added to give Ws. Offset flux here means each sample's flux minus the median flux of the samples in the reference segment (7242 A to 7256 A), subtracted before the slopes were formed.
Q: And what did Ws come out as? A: 0.12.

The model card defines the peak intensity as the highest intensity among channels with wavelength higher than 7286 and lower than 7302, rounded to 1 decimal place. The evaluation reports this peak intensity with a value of 10.4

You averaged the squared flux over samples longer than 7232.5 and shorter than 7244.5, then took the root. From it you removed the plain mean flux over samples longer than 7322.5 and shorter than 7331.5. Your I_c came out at 0.50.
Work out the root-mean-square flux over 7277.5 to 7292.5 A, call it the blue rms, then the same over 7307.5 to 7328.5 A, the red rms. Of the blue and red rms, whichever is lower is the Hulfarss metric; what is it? 10.0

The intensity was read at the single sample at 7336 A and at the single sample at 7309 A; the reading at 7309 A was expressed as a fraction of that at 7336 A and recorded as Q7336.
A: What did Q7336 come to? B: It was 1.00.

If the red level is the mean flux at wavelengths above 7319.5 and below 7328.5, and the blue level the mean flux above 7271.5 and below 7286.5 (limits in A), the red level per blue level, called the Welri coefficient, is 0.97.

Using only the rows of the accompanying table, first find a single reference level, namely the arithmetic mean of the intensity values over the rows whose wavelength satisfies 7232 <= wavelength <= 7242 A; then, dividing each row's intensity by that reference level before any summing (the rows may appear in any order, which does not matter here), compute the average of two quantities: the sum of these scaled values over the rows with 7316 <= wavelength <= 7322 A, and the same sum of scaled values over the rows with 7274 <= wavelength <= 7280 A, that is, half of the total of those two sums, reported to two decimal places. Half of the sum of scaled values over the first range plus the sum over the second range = 1.94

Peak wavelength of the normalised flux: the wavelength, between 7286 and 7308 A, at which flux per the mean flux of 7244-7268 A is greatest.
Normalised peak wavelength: 7306 A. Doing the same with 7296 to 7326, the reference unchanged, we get 7306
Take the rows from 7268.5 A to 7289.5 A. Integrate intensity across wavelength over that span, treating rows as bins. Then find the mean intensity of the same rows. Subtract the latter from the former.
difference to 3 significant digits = 207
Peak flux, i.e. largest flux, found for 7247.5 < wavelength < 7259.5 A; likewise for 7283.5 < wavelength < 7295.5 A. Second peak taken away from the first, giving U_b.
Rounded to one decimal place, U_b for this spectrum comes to 0.7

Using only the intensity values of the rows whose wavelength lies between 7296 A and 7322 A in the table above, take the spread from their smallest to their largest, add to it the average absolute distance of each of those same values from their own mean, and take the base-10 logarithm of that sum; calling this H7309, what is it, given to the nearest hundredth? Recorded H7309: 0.16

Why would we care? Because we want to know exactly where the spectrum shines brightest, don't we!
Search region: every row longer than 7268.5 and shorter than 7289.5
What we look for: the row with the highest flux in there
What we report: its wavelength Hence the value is 7273 A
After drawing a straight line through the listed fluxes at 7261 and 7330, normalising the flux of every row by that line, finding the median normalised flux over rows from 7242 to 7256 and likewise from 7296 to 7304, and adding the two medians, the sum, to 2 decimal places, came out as 2.02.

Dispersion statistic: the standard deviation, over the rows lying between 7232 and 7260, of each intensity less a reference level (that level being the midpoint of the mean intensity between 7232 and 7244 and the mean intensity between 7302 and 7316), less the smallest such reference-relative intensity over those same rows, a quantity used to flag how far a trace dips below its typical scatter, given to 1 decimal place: 0.5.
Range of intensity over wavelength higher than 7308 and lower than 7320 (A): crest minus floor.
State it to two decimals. 0.63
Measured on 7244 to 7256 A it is 0.50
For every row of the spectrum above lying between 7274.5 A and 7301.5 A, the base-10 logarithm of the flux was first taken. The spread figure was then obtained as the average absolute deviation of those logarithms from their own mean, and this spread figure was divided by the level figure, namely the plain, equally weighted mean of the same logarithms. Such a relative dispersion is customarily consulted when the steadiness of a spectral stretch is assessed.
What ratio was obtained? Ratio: 0.0066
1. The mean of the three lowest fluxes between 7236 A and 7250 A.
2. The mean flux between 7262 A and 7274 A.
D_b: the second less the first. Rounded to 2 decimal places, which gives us 0.12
